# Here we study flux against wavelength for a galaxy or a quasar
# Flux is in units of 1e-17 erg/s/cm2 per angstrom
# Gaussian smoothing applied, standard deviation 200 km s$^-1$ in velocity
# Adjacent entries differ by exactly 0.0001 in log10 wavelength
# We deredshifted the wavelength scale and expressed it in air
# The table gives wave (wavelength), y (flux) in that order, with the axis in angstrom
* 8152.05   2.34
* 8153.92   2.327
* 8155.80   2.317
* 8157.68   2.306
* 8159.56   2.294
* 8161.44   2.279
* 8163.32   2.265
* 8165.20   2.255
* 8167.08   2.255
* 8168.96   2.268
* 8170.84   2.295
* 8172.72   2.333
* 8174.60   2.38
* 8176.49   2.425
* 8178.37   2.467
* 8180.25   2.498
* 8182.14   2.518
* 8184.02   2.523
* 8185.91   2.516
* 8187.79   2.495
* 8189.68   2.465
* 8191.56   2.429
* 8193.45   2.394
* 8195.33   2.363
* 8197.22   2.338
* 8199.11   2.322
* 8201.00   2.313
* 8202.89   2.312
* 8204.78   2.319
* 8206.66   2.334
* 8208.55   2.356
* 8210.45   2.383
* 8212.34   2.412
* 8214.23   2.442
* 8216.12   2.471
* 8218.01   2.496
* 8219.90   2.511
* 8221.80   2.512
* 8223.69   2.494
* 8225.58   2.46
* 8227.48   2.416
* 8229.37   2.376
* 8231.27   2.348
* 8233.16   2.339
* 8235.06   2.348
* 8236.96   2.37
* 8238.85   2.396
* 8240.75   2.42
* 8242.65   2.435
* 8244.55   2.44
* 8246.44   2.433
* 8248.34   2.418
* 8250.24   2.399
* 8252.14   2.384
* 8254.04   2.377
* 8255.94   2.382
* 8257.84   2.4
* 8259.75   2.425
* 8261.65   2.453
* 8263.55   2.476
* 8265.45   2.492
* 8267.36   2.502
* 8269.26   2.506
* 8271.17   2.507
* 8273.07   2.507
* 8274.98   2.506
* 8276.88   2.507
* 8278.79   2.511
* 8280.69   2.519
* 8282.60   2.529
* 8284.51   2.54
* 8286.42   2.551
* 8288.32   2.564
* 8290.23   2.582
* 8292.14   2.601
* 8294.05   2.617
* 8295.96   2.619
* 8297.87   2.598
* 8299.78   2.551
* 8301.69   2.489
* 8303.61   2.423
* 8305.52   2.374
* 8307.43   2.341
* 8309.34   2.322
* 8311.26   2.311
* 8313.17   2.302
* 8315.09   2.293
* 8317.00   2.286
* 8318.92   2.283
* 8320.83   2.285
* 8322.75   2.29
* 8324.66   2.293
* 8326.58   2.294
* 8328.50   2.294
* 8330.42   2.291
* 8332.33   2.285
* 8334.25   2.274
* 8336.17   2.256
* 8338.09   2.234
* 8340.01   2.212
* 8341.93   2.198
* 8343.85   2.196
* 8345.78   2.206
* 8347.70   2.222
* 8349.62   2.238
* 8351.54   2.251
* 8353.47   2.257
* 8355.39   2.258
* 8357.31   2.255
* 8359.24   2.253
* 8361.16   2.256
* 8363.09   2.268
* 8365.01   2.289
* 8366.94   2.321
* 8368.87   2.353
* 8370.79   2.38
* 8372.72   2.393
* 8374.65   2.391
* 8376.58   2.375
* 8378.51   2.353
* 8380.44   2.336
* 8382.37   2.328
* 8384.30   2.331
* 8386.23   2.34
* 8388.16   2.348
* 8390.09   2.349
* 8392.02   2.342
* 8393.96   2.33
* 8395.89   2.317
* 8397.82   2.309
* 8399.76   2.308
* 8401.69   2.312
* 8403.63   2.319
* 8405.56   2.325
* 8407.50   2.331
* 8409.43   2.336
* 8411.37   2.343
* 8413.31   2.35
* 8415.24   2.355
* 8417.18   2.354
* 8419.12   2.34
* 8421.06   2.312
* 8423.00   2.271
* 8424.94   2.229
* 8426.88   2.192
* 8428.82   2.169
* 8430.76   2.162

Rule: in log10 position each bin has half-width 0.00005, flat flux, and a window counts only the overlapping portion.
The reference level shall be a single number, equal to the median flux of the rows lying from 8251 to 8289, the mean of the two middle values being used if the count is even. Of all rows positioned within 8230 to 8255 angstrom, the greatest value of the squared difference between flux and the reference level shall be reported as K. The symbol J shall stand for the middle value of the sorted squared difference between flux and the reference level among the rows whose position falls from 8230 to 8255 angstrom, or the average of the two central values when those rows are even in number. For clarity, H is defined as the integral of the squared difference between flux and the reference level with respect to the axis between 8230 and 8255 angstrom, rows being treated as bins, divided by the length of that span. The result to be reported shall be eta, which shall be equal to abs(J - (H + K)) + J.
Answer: 0.042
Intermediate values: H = 0.014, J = 0.012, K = 0.028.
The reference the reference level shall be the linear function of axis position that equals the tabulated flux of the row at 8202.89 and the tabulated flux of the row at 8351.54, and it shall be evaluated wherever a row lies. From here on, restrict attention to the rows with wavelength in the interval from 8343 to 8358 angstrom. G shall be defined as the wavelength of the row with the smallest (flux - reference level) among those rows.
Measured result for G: 8343.85 angstrom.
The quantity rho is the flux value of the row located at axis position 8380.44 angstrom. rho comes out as 2.336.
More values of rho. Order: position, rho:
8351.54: 2.251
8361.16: 2.256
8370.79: 2.38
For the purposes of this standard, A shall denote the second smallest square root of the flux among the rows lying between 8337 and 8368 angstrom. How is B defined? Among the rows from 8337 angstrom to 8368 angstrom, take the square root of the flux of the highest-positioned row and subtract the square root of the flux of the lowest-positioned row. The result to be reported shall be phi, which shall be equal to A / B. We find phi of 51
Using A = 1.48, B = 0.029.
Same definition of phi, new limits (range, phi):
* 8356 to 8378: 38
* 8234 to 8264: 37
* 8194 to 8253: 223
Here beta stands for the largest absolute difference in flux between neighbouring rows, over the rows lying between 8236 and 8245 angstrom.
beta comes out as 0.026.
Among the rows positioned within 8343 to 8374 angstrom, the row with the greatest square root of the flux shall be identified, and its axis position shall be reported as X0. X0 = 8372.72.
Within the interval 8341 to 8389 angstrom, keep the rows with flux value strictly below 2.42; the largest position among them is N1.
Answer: 8388.16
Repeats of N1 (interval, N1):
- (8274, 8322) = 8320.83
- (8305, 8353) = 8351.54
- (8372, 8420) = 8419.12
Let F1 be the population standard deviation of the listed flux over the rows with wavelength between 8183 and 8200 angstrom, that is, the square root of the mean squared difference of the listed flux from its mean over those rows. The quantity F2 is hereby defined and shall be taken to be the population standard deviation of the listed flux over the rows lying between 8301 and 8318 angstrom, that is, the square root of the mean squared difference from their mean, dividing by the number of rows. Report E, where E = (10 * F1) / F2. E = 11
